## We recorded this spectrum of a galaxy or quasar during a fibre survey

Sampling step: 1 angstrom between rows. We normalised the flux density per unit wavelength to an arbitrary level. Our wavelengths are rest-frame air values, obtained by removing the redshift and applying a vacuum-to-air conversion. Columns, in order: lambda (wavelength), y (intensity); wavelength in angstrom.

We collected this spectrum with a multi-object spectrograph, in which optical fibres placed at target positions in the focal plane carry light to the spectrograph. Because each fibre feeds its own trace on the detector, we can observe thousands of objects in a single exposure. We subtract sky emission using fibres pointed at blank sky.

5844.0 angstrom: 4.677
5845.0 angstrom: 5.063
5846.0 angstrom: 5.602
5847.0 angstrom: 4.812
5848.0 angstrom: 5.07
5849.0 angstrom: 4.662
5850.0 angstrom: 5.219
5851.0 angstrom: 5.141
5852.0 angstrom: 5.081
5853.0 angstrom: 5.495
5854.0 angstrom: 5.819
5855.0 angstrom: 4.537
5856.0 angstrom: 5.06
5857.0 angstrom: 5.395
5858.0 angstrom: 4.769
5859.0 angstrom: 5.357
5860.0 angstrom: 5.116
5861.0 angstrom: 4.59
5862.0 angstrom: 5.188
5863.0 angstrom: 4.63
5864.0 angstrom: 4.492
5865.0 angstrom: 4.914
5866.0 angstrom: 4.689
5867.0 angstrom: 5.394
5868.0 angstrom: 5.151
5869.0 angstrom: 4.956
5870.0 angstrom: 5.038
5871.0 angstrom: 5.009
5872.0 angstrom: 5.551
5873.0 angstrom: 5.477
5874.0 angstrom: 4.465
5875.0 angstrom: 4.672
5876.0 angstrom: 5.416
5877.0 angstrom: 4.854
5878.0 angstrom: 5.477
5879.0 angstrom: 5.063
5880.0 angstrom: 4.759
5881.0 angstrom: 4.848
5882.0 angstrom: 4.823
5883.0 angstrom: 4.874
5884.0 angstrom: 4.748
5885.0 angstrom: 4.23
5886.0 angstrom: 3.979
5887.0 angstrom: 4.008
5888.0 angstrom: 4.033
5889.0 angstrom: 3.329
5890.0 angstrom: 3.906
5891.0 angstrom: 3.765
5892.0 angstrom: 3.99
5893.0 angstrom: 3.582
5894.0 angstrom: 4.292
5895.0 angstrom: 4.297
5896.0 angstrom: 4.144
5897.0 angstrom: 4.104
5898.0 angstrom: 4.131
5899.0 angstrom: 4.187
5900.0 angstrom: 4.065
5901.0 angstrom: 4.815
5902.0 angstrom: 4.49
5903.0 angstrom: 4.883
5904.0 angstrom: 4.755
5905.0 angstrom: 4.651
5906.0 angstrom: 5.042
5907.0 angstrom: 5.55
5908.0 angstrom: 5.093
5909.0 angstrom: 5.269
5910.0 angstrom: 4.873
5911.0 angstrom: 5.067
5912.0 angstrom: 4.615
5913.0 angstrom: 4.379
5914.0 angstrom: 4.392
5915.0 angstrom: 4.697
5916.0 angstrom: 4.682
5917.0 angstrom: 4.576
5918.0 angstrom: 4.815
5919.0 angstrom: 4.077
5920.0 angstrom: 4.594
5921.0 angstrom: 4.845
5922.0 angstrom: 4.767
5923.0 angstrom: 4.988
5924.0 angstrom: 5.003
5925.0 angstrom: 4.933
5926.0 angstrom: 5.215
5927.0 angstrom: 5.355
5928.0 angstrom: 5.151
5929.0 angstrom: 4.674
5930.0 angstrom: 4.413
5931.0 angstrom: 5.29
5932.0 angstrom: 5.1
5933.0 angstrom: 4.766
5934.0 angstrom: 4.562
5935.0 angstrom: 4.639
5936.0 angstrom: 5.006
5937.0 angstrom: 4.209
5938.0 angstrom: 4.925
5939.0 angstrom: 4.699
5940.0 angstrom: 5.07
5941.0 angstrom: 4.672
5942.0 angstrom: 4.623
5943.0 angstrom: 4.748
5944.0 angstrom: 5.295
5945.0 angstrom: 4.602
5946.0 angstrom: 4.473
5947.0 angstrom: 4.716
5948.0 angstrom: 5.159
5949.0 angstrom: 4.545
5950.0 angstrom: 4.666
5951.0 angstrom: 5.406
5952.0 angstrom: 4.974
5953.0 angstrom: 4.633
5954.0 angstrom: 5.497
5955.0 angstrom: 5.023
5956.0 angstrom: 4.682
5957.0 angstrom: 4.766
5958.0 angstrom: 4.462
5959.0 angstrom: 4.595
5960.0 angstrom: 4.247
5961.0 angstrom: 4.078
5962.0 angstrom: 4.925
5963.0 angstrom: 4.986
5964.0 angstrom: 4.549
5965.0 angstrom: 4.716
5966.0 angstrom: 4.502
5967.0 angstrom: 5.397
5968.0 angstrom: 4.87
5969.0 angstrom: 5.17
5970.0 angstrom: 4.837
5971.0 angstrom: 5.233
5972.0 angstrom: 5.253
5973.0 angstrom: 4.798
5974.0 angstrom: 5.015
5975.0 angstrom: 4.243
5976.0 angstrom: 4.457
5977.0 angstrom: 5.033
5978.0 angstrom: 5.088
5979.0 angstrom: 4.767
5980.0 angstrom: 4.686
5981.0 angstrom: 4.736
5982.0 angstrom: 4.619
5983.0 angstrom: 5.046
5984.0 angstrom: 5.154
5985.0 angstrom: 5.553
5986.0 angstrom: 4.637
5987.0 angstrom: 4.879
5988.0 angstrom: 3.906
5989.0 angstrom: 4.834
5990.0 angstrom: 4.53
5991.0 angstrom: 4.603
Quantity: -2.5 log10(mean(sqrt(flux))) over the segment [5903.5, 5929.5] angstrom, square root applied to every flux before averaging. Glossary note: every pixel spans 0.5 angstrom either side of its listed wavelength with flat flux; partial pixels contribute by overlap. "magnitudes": -0.856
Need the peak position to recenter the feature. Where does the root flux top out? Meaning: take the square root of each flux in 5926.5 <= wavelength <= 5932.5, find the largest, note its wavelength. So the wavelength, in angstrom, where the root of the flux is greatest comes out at 5927.0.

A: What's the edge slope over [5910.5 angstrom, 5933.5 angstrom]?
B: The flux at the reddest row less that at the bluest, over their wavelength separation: -0.014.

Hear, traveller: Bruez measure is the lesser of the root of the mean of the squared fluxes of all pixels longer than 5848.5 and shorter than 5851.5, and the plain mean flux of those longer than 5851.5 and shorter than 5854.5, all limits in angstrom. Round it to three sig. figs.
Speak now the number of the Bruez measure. 5.01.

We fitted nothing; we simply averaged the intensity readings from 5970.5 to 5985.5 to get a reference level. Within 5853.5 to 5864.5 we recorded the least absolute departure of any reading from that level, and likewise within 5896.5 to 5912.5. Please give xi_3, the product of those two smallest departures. 0.004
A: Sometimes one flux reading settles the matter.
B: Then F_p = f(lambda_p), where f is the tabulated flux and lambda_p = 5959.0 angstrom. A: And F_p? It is 4.595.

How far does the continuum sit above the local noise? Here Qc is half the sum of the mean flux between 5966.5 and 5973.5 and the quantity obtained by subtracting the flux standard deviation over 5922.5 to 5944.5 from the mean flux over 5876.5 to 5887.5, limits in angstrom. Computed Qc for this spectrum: 4.74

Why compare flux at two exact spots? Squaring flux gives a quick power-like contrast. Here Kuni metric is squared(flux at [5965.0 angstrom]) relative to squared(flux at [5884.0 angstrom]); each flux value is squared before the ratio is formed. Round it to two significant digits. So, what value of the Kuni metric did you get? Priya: 0.99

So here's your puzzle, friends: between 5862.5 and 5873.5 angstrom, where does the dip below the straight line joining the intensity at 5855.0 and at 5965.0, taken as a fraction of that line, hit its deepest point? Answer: 5864.0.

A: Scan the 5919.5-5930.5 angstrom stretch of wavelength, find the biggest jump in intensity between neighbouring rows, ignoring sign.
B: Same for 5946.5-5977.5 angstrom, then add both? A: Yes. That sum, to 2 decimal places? 1.37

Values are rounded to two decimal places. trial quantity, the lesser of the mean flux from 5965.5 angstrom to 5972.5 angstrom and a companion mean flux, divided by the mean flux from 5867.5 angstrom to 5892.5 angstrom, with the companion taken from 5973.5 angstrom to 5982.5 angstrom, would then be 1.02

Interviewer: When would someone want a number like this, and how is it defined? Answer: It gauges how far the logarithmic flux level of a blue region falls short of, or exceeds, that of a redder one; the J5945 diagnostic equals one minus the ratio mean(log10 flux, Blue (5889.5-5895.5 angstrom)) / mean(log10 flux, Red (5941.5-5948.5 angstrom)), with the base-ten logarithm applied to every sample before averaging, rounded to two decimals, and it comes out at 0.12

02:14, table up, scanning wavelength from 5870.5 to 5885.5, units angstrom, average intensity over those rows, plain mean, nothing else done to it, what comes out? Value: 4.95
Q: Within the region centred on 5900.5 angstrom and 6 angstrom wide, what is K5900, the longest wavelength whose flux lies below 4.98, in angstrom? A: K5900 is 5903.0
